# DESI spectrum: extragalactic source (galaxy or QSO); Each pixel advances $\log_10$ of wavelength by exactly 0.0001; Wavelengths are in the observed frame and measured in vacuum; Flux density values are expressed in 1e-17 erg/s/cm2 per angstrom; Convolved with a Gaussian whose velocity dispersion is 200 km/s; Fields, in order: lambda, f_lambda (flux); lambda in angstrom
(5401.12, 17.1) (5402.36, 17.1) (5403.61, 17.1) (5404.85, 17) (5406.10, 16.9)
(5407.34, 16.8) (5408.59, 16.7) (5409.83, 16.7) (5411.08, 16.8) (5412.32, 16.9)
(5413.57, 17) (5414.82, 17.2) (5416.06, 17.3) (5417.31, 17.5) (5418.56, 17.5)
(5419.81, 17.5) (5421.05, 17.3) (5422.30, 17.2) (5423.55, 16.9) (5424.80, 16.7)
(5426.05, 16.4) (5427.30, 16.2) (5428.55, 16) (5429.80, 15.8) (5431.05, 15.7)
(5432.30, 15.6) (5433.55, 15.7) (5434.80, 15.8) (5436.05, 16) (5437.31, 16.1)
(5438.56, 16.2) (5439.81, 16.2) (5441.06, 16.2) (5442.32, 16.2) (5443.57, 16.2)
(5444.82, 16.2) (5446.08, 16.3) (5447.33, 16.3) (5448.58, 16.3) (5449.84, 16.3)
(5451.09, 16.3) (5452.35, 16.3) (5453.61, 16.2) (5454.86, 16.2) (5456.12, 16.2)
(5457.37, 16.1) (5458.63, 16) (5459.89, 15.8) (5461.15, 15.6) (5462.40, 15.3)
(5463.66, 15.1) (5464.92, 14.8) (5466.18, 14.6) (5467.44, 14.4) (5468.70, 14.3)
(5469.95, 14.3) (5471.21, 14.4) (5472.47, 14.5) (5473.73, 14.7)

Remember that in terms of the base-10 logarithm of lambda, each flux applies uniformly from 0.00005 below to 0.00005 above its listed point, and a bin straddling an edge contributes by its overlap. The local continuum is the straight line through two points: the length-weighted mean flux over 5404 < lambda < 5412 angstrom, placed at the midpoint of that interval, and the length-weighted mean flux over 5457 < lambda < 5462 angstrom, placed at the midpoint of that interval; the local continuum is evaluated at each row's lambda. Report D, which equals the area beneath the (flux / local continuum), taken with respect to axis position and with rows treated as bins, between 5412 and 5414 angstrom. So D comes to 2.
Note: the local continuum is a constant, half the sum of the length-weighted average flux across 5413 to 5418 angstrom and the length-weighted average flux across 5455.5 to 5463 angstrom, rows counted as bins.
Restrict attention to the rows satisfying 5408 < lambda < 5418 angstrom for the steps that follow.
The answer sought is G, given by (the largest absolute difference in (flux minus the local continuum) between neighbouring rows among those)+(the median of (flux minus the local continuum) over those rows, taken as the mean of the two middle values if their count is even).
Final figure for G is 0.6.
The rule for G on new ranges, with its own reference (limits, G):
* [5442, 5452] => -0.1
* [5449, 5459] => -0.2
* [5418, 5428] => 0.8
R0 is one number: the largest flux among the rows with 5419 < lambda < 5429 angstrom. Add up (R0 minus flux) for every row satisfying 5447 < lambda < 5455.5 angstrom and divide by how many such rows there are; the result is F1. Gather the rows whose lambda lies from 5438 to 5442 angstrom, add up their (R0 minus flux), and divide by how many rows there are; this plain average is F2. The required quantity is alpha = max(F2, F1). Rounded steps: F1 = 1.2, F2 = 1.3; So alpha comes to 1.3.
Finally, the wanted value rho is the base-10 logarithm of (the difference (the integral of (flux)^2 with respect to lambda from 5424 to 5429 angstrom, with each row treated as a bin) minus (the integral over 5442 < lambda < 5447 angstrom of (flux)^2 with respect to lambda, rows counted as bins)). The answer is 1.3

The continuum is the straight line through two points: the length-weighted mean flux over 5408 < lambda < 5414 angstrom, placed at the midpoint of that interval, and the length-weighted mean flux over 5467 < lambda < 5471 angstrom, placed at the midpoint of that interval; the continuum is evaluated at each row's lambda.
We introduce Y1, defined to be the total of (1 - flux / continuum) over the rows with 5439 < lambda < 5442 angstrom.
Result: -0.08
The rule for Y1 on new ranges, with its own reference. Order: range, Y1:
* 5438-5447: -0.32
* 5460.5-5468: -0.16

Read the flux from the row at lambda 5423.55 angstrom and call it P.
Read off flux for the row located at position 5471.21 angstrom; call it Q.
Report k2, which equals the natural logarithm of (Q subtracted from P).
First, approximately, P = 16.9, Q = 14.4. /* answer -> 0.9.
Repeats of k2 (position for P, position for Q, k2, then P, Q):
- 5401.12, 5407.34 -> -1.2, 17.1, 16.8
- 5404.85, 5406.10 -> -2.3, 17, 16.9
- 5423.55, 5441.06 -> -0.4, 16.9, 16.2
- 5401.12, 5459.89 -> 0.3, 17.1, 15.8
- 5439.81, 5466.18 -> 0.5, 16.2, 14.6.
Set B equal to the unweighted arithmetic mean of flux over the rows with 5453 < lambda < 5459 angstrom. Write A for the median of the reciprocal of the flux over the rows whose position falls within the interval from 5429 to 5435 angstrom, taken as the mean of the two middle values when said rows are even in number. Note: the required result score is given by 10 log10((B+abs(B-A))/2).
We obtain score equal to 12.1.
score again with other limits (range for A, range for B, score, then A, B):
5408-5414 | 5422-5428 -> 12.2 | 0.0595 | 16.7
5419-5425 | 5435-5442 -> 12.1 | 0.0581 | 16.1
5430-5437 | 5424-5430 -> 12.1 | 0.0637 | 16.2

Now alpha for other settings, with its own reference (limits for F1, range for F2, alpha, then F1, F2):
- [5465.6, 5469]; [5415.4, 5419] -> 3.1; 3.1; 0.1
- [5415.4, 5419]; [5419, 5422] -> 0.1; 0.1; 0.1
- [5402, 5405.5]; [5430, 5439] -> 1.6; 0.4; 1.6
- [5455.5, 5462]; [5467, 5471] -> 3.2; 1.6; 3.2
